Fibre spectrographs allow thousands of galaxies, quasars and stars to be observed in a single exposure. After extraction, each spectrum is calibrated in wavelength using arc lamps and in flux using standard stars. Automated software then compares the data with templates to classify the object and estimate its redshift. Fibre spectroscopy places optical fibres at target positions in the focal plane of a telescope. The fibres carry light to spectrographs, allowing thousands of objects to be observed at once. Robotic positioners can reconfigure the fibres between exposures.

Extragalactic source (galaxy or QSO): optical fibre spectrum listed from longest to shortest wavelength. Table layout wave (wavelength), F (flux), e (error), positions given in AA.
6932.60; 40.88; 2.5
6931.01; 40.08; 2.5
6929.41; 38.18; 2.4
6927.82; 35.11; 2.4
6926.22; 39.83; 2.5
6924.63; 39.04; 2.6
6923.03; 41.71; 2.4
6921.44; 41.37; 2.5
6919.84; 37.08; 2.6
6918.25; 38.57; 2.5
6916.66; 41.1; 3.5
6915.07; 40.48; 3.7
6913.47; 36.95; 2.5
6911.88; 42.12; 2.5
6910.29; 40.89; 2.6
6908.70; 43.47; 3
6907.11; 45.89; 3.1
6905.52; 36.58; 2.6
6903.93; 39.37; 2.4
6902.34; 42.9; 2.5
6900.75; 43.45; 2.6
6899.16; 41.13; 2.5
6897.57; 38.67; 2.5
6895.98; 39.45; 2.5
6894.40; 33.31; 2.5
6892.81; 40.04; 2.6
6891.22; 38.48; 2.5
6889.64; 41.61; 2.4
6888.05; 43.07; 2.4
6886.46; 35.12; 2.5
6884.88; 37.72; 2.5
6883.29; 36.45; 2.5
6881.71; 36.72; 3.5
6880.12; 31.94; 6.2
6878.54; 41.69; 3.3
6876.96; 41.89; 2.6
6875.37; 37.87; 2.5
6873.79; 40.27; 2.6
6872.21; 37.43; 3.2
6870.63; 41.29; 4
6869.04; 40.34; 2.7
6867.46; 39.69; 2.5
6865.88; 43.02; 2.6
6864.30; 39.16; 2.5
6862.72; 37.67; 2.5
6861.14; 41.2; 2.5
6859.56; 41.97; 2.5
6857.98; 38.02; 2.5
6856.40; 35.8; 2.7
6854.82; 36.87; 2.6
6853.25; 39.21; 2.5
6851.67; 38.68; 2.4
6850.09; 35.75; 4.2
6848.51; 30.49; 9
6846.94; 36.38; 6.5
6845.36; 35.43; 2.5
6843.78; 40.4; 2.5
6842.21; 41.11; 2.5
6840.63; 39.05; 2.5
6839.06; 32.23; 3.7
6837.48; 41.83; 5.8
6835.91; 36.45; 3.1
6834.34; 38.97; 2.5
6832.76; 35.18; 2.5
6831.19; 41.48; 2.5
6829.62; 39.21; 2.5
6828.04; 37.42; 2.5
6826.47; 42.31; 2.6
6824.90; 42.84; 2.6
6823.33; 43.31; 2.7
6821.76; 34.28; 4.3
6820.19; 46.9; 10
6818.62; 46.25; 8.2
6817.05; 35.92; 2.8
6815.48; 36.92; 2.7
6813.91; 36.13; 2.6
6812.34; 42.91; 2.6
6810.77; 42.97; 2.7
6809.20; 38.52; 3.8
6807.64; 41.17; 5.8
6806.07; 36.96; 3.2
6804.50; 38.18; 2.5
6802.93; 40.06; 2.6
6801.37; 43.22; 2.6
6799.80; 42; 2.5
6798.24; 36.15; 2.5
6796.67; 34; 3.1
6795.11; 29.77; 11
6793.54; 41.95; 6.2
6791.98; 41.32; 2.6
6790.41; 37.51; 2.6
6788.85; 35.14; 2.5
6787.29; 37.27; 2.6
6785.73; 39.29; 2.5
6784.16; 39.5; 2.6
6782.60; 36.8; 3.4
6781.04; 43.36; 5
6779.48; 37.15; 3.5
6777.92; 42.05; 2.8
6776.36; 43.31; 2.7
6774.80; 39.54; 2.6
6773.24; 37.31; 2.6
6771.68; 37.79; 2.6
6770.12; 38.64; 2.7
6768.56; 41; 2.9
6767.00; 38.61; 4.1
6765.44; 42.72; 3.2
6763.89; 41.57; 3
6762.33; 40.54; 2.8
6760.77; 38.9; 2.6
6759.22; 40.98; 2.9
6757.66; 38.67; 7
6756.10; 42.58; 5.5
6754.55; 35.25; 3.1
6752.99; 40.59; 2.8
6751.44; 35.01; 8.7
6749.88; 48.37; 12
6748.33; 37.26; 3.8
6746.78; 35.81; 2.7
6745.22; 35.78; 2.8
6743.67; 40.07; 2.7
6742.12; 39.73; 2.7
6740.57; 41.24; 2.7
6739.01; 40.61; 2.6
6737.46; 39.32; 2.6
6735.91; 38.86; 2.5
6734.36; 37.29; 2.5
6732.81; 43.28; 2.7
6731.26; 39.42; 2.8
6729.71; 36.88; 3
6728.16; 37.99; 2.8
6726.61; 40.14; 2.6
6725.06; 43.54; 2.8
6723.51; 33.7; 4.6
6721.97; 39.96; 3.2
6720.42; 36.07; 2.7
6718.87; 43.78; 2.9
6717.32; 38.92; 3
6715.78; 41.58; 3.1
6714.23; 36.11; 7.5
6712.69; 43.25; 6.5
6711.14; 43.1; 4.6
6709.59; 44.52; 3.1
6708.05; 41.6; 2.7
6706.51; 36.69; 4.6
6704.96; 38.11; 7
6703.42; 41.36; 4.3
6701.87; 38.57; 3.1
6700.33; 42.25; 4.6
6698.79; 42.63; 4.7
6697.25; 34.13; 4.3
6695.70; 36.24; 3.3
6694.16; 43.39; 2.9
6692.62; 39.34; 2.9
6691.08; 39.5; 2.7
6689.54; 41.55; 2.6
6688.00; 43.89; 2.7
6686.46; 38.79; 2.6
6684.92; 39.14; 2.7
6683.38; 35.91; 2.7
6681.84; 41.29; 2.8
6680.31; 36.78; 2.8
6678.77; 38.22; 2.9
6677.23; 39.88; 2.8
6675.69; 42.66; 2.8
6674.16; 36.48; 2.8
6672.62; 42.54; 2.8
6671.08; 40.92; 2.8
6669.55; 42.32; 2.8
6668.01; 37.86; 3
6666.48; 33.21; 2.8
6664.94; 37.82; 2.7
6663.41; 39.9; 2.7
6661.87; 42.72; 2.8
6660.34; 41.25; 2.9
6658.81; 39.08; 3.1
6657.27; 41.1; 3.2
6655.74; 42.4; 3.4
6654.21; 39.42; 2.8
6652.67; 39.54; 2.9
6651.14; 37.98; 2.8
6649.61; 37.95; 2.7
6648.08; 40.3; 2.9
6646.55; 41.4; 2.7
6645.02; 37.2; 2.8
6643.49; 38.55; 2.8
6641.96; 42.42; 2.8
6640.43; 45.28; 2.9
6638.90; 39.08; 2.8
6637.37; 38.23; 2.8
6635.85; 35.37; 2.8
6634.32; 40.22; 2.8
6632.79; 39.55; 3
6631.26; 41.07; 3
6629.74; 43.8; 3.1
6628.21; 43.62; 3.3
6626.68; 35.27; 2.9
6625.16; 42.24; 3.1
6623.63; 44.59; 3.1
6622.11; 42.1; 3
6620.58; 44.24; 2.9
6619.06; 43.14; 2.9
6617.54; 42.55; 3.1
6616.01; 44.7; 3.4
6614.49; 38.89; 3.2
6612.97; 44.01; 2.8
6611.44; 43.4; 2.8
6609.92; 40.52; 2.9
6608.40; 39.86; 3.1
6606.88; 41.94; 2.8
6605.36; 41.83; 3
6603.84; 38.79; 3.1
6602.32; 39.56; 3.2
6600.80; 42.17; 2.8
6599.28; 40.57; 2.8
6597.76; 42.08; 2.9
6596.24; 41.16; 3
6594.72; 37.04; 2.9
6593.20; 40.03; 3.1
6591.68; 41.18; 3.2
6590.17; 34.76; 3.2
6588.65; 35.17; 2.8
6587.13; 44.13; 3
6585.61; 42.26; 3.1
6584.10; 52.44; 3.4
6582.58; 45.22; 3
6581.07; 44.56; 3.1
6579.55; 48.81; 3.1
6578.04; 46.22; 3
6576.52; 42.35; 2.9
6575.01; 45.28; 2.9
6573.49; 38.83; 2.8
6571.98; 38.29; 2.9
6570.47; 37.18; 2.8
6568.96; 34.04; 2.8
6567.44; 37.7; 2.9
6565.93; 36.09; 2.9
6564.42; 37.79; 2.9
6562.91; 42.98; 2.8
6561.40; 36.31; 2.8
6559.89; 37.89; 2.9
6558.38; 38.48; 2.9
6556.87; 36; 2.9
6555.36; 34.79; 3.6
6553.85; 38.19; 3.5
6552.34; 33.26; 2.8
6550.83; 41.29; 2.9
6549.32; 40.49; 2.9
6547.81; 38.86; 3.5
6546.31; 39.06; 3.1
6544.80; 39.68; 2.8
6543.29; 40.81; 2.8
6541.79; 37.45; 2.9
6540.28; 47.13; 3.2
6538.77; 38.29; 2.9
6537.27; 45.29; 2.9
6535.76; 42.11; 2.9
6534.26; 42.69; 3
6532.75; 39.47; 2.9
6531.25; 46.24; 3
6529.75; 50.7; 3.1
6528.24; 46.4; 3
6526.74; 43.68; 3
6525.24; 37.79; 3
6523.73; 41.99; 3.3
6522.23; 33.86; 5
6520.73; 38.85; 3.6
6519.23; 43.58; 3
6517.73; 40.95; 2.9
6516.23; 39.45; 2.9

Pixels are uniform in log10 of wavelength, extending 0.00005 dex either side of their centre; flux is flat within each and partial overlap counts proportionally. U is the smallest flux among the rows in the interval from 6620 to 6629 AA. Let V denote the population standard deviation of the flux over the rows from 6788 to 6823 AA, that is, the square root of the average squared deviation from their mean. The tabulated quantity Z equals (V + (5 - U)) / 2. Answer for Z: -13.1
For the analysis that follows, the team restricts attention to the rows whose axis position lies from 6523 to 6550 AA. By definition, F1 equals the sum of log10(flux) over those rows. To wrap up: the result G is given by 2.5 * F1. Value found 73.0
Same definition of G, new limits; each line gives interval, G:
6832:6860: 70.7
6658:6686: 71.7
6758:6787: 72.0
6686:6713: 72.3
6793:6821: 71.7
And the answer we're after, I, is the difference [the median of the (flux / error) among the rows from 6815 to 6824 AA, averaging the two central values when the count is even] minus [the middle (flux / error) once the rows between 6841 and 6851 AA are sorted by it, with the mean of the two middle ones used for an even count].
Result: -0.9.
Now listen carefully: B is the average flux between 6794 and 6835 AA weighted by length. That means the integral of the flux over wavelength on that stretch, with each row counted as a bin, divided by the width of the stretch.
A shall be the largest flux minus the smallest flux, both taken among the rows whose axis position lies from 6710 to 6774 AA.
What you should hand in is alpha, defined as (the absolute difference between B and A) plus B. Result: 64.1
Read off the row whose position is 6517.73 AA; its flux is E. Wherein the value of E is 40.95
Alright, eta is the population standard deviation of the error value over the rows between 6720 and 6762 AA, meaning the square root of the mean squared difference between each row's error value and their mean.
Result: 2.2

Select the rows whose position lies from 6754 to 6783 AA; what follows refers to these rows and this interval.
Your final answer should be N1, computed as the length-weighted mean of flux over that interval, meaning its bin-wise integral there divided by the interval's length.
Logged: 39.9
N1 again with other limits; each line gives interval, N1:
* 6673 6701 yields 39.6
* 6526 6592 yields 40.9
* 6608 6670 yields 40.6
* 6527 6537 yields 44.6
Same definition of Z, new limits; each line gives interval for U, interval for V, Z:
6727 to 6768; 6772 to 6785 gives -13.7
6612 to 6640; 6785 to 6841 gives -13.3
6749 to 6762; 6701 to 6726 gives -13.4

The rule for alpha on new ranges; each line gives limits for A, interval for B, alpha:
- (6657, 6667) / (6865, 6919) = 69.8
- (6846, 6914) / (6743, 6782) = 64.0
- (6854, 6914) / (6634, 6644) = 65.9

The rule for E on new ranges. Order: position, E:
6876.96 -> 41.89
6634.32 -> 40.22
